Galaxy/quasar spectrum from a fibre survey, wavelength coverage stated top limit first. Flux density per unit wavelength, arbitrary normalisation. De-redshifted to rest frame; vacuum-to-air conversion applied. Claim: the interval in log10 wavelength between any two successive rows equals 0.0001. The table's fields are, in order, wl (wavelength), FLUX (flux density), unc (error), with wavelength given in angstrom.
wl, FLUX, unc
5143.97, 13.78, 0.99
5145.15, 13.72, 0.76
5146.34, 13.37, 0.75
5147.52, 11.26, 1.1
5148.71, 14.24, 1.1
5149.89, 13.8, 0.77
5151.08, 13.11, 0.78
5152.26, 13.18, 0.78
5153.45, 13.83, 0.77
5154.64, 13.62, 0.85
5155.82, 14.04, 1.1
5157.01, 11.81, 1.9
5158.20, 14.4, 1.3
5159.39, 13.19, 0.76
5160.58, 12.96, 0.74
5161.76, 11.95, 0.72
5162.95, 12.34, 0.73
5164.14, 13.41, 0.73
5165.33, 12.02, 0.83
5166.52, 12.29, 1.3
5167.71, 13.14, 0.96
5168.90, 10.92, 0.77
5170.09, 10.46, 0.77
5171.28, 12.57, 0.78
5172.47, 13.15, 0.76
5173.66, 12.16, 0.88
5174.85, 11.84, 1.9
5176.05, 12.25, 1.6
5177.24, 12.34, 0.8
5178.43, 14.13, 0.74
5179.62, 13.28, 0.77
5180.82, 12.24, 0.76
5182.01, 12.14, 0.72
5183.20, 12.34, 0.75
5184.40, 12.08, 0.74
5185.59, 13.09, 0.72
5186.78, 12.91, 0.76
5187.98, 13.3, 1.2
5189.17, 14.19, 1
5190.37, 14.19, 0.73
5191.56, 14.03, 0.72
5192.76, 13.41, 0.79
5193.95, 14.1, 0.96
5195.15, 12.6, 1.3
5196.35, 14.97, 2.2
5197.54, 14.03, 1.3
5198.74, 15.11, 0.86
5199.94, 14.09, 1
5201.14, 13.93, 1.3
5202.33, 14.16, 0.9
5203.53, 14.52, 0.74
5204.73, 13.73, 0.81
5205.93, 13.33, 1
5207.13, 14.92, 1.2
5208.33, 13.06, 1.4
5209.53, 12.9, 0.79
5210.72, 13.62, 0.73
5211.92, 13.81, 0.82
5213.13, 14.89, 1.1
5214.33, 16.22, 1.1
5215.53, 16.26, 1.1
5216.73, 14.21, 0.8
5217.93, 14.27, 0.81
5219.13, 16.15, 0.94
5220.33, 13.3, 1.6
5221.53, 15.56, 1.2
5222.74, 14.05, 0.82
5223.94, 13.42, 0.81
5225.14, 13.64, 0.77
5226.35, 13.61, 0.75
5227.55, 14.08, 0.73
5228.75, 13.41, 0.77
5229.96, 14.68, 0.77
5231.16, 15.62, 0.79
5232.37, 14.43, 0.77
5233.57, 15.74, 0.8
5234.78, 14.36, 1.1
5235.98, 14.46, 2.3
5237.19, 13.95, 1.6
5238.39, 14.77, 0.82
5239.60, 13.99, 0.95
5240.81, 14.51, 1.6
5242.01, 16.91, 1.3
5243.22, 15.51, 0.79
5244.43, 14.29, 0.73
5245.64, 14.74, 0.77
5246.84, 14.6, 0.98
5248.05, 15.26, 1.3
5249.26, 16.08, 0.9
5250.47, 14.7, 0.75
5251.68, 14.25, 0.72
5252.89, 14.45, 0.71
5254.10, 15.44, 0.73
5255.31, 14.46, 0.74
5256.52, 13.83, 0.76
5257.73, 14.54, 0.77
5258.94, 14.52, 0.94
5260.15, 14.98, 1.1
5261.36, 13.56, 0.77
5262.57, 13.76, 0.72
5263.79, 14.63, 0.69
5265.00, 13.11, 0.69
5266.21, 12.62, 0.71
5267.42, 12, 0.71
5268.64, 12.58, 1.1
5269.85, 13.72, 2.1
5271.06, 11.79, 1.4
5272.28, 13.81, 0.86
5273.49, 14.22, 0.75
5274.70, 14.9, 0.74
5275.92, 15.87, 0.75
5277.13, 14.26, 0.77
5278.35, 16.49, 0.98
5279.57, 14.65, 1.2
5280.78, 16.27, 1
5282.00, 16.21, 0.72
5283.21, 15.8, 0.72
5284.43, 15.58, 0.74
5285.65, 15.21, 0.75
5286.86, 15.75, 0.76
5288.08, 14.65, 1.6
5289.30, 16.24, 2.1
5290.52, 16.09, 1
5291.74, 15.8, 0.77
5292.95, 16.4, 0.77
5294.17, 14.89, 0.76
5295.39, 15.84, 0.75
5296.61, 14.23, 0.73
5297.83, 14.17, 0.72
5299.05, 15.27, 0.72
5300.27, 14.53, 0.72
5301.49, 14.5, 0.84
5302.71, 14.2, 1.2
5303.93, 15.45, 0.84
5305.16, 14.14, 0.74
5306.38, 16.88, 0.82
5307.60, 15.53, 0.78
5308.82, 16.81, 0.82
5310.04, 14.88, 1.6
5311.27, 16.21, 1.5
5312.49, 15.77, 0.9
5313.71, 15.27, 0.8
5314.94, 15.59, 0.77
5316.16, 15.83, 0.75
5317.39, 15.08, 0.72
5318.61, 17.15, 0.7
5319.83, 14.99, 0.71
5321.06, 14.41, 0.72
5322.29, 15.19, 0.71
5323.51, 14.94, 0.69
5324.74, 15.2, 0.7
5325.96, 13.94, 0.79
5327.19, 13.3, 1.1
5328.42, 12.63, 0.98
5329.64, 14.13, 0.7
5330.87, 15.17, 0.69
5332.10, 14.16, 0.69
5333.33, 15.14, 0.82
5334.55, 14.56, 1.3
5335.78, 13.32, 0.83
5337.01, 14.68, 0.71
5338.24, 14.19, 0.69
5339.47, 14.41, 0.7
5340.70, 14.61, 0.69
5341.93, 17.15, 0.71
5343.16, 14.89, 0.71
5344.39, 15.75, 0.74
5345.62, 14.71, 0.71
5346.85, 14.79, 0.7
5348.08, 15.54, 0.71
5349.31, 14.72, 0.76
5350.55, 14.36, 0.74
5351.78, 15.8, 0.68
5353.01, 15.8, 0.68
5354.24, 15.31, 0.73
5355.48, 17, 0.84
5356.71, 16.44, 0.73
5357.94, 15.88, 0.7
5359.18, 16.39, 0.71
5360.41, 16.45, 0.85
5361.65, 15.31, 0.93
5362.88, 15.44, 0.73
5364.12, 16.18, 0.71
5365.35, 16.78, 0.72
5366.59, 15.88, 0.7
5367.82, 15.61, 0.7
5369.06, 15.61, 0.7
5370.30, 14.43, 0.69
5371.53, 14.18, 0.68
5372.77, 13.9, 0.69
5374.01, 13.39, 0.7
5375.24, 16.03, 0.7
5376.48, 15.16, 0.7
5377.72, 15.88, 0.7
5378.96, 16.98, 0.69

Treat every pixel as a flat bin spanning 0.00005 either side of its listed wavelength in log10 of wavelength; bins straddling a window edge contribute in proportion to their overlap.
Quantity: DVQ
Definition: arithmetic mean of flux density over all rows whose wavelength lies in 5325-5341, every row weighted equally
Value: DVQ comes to 14.2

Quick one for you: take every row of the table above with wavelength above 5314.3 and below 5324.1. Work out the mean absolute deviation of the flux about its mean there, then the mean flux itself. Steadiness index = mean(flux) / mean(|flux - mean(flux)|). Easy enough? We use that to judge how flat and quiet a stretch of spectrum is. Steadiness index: 25.9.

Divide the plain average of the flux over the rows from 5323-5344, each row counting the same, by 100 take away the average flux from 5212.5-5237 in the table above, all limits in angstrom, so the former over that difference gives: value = 0.170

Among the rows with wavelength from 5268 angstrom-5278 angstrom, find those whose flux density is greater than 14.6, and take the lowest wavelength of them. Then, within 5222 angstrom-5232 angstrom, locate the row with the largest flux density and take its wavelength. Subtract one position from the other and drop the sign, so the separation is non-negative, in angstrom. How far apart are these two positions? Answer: 43.5 angstrom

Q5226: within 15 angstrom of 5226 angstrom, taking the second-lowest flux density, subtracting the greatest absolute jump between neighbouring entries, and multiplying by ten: 106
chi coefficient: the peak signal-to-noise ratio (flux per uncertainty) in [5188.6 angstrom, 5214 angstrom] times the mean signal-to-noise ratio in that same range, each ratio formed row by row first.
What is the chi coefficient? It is 287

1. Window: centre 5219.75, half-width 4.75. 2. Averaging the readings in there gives 14.7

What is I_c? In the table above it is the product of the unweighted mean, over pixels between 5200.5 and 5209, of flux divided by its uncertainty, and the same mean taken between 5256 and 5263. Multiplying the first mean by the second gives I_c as 240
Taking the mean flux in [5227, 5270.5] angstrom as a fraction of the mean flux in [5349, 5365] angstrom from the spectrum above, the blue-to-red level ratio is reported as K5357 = 0.91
